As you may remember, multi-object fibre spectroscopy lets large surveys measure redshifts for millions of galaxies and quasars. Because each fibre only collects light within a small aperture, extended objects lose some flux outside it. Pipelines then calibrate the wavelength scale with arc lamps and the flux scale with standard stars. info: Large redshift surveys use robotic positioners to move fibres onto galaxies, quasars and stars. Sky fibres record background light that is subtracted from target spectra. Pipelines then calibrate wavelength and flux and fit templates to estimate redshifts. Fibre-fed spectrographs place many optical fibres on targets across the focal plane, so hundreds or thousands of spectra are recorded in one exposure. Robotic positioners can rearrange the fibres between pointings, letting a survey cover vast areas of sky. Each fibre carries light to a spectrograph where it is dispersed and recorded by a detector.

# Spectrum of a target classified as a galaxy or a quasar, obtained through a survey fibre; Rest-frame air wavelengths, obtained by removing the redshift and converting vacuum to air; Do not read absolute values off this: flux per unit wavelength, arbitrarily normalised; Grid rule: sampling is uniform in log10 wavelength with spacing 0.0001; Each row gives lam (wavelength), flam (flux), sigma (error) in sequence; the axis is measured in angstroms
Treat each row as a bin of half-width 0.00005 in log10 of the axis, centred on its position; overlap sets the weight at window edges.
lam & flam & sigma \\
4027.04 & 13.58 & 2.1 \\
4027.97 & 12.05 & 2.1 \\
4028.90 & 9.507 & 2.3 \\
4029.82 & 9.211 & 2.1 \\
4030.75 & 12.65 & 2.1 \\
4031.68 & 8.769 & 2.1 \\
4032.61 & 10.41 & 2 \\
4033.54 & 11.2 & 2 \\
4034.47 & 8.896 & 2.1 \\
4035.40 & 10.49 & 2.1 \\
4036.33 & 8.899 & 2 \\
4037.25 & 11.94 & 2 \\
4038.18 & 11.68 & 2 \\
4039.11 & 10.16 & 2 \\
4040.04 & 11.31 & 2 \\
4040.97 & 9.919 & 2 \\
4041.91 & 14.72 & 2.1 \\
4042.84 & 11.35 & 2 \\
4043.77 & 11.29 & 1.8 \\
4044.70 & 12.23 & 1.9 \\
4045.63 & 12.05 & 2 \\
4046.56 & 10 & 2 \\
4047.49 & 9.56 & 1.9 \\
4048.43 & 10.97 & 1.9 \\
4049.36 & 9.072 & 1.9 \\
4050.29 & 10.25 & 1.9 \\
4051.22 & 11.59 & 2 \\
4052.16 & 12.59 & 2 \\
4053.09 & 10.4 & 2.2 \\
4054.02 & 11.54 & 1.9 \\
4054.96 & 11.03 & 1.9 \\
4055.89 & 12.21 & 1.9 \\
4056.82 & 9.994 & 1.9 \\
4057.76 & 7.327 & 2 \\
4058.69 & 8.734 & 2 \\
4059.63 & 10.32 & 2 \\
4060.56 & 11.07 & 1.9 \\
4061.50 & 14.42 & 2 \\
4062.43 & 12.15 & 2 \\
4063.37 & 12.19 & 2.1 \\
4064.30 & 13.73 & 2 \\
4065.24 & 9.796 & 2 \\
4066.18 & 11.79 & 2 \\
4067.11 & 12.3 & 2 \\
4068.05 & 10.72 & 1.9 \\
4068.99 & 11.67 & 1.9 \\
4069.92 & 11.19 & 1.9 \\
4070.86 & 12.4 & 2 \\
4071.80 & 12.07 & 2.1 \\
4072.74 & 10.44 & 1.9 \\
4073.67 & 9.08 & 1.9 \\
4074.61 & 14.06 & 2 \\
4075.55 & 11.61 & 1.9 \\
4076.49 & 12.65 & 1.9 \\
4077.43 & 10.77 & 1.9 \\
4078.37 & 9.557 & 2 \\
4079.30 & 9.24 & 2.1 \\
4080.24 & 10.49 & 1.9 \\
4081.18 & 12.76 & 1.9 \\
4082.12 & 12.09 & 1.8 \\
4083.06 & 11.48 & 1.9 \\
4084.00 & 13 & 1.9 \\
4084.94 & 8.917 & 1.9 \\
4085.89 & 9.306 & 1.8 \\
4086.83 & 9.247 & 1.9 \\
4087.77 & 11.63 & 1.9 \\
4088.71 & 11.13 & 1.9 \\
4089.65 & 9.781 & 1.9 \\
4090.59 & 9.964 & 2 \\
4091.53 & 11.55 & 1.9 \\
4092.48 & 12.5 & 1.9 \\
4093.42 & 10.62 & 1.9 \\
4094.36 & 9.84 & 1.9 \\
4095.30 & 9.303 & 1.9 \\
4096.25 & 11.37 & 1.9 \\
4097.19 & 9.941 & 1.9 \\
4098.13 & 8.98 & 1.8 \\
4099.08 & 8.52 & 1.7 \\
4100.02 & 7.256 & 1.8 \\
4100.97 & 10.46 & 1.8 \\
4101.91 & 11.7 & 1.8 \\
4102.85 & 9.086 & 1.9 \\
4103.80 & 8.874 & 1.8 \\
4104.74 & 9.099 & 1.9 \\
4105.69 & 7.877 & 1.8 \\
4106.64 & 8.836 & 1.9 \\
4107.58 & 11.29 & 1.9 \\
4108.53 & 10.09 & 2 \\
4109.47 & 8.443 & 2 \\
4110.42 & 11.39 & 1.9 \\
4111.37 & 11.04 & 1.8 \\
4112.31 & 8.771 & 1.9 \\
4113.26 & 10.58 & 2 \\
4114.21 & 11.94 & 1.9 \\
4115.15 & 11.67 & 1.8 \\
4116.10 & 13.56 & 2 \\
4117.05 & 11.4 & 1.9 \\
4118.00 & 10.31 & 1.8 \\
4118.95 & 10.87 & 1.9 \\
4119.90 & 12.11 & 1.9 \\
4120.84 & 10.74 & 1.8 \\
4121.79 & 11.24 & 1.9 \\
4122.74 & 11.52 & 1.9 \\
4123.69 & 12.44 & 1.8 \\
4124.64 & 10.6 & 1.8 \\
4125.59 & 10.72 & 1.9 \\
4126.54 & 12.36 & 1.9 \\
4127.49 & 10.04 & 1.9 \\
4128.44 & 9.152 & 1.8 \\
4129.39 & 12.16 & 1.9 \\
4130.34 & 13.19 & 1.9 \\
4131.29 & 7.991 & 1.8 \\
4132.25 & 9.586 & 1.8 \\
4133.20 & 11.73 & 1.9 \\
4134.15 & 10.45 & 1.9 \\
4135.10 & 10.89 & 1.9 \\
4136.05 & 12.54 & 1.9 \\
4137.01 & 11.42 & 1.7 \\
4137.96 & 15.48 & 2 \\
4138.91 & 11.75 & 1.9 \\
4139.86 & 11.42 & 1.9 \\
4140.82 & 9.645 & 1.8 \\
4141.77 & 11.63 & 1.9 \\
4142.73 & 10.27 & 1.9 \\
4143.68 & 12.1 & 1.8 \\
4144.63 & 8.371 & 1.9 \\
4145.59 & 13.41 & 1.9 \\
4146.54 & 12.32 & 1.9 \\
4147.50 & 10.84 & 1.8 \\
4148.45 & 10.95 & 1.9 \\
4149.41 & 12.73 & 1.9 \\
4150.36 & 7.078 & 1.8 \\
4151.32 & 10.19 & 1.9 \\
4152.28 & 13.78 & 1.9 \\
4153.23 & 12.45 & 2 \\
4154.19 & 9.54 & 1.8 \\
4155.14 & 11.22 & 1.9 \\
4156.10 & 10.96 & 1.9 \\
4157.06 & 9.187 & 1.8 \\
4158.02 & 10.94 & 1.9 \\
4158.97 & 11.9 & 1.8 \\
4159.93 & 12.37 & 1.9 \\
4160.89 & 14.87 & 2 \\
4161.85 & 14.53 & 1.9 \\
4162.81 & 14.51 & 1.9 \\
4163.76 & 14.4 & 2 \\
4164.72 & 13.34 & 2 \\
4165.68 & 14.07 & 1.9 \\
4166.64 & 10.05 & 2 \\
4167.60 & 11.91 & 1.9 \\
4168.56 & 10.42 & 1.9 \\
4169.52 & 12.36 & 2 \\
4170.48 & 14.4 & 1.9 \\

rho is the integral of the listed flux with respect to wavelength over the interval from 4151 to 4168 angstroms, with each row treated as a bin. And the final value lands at 208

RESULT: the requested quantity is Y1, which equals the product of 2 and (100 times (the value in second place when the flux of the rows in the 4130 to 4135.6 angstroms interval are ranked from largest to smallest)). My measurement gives 2346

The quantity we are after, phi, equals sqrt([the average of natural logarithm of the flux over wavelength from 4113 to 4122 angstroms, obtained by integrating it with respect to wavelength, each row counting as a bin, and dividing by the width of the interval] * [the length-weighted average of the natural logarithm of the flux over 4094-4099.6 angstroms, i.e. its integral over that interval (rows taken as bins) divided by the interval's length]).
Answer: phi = 2.35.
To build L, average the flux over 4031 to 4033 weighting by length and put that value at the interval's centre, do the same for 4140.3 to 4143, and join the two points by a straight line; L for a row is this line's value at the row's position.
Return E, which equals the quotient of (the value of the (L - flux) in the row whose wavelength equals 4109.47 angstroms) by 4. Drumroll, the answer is 0.5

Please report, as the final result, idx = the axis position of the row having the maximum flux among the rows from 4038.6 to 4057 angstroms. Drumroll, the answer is 4041.91 angstroms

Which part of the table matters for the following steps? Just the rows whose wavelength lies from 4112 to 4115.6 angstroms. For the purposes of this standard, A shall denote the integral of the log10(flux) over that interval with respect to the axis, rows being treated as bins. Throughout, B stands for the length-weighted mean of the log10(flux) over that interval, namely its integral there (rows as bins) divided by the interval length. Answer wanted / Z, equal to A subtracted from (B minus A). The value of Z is -6.4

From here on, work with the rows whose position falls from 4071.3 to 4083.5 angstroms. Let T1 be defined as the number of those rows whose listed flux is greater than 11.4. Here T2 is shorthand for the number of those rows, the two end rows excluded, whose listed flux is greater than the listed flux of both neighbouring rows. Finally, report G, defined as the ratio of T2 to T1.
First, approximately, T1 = 7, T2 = 3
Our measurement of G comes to 0.43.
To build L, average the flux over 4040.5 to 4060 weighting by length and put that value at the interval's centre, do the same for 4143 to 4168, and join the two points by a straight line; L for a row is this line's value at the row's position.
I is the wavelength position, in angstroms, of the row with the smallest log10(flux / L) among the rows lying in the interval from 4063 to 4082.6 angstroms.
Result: 4073.67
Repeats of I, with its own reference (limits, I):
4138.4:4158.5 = 4150.36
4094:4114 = 4100.02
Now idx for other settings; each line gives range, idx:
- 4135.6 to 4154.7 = 4137.96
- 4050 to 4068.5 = 4061.50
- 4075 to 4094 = 4084.00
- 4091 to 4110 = 4092.48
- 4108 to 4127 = 4116.10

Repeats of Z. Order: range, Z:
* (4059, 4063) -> -7.5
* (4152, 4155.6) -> -6.6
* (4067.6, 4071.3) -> -6.8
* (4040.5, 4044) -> -6.4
